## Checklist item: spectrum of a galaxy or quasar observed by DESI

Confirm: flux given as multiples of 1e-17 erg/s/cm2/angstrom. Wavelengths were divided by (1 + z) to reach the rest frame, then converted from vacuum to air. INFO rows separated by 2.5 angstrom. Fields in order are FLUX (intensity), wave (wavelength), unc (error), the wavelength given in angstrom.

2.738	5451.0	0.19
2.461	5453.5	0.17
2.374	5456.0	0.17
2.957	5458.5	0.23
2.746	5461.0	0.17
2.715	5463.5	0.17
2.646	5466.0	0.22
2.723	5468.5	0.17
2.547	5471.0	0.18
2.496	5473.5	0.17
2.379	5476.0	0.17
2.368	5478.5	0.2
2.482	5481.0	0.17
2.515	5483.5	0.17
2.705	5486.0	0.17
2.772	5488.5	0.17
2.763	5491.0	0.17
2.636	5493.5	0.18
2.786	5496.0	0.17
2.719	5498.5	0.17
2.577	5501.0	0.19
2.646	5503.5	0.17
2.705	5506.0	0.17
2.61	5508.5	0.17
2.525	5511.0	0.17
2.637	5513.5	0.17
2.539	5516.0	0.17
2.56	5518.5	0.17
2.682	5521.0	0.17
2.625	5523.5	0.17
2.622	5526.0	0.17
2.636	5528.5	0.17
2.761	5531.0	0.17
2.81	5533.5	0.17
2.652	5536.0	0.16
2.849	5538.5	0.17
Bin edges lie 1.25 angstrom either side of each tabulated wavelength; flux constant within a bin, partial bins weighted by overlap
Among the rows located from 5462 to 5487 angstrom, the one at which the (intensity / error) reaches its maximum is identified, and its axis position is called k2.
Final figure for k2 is 5468.5 angstrom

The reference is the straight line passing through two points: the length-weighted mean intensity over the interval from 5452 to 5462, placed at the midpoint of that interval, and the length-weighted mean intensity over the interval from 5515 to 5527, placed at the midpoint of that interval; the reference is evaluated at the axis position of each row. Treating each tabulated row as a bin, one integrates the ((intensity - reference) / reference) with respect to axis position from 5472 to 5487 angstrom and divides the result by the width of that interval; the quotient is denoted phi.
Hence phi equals -0.05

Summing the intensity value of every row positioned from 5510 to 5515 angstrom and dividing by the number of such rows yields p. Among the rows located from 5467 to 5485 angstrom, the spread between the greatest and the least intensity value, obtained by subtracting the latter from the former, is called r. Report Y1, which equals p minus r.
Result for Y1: 2.23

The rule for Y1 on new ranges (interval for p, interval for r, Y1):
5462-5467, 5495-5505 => 2.47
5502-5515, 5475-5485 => 2.48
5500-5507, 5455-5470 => 2.06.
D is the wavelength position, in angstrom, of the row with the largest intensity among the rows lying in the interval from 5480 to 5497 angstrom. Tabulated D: 5496.0 angstrom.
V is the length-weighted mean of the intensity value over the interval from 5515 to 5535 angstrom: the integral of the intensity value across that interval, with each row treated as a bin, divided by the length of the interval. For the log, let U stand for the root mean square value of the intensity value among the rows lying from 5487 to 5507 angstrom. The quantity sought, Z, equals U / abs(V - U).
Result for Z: 59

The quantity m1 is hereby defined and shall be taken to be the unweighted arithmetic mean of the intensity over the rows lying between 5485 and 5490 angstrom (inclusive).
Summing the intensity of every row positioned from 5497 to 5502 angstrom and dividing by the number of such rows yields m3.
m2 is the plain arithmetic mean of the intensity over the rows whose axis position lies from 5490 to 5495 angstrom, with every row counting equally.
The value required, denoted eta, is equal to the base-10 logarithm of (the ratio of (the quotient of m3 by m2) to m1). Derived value -0.446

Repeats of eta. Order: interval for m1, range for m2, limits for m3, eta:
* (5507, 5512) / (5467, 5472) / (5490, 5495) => -0.399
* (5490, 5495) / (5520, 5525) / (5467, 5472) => -0.434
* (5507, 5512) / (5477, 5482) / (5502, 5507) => -0.367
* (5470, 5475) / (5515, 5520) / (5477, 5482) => -0.423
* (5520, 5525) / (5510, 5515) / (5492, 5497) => -0.402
